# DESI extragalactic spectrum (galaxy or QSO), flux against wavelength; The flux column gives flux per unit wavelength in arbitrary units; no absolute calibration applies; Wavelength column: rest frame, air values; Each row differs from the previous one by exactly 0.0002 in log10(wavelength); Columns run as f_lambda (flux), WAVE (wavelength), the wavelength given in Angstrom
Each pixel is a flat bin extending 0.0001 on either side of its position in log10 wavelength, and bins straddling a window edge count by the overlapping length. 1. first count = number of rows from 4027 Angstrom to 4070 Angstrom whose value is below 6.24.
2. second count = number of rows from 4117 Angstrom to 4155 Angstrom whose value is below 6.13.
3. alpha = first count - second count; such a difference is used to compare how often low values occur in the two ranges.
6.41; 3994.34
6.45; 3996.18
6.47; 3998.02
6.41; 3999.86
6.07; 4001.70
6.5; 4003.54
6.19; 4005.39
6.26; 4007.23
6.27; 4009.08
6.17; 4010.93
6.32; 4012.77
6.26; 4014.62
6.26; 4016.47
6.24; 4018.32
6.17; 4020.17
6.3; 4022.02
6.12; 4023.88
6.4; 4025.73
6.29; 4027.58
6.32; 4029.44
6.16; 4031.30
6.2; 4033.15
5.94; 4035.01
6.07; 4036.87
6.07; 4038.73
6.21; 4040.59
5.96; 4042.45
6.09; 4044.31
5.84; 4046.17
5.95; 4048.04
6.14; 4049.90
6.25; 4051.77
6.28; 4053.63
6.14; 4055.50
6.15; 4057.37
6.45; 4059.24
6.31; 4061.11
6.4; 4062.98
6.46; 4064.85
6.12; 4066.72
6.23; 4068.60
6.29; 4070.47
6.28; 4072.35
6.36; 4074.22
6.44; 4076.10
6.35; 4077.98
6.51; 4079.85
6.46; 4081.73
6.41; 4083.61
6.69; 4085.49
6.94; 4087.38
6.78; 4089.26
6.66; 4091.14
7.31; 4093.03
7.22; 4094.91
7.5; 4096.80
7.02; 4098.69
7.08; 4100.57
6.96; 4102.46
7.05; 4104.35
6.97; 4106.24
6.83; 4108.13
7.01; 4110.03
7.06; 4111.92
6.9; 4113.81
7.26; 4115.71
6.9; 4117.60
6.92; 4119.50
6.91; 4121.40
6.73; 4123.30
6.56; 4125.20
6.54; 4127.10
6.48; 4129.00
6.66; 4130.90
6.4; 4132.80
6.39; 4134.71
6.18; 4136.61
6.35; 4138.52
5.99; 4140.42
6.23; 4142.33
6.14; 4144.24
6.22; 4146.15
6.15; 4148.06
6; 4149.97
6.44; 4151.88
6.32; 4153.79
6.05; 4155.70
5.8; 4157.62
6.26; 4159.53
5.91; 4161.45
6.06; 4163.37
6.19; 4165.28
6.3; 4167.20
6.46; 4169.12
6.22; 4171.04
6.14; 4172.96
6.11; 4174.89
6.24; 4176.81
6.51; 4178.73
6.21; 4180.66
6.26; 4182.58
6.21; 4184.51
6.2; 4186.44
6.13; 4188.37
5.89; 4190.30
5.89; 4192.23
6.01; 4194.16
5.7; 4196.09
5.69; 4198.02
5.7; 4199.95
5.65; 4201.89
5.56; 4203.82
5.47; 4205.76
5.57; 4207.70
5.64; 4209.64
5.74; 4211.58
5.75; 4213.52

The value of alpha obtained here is 13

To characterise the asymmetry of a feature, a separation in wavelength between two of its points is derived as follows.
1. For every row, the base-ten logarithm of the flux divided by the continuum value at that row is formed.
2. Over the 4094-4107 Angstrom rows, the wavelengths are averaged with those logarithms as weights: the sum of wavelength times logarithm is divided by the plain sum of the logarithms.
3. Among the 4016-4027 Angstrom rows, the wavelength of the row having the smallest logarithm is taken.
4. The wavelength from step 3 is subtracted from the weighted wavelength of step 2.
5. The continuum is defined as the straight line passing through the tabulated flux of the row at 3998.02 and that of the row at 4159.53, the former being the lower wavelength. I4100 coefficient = 76.2 Angstrom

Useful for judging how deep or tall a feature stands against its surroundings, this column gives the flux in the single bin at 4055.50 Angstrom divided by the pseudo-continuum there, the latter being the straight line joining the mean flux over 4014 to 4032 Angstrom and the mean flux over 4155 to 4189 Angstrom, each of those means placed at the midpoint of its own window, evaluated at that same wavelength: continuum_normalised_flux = 0.98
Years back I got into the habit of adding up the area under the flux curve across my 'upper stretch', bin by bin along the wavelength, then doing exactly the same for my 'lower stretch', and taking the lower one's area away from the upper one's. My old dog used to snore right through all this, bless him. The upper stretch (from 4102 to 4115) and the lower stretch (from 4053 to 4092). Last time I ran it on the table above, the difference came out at -160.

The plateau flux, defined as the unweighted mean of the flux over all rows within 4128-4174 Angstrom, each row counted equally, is 6.2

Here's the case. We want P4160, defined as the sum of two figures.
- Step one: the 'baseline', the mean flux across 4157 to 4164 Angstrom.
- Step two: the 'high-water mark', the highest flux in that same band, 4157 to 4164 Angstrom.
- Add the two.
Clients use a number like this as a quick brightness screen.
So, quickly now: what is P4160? 12.27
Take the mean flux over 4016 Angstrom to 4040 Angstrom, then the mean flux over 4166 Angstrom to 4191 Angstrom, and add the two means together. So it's 12.4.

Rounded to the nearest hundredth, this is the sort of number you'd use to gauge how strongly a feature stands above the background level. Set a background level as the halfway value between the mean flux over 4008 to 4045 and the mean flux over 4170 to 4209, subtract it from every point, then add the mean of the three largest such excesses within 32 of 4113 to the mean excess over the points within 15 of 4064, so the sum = 1.49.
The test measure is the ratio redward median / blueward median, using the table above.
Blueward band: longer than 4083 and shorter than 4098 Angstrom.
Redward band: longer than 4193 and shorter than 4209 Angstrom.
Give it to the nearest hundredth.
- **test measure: 0.83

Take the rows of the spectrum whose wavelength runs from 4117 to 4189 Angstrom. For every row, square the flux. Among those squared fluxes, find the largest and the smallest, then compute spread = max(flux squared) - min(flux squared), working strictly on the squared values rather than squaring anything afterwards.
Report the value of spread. 14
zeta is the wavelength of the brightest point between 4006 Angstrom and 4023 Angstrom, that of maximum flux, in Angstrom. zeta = 4012.77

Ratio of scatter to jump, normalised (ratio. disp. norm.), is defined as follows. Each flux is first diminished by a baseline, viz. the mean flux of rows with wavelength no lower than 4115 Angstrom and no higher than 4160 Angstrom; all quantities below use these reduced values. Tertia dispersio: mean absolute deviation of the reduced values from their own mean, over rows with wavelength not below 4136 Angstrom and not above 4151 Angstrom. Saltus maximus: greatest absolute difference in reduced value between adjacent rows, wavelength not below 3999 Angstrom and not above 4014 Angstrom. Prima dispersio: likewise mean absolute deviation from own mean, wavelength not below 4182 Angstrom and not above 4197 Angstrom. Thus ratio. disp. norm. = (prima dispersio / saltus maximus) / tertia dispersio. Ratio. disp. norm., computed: 4.4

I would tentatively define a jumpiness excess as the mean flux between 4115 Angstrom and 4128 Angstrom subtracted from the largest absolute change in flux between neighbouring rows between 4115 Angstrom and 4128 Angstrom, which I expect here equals -6.5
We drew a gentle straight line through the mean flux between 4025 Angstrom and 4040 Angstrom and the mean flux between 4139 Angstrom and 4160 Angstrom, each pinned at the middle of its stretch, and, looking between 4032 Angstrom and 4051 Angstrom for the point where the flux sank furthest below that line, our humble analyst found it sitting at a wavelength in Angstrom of 4046.17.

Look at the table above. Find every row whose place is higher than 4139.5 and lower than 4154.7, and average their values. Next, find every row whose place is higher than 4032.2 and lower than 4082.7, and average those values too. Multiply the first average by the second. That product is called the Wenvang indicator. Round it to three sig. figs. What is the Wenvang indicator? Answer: 38.5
